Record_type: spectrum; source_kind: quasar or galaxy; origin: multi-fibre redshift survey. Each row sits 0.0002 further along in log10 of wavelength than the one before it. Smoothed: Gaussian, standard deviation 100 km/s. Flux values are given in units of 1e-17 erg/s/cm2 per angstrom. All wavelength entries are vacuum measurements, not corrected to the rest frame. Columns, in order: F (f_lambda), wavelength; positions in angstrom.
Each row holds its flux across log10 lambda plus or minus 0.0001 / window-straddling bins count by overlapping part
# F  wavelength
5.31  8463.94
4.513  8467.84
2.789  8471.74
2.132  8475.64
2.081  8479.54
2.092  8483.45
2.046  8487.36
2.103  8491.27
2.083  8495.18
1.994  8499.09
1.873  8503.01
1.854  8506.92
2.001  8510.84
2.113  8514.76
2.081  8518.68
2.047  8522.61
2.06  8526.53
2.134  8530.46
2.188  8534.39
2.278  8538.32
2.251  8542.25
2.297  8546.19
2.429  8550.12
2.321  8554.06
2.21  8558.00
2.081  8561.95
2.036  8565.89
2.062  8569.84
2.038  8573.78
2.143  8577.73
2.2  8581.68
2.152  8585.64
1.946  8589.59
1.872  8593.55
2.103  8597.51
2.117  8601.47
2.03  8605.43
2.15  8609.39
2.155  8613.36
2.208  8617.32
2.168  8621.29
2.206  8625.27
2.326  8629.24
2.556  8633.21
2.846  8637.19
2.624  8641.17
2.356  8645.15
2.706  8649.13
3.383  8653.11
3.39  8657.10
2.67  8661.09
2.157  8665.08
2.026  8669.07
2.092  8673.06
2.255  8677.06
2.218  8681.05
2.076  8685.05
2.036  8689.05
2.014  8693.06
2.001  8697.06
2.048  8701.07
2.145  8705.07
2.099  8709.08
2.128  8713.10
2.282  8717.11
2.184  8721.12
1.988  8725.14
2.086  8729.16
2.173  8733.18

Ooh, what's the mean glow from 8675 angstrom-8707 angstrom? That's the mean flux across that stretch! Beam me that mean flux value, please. 2.099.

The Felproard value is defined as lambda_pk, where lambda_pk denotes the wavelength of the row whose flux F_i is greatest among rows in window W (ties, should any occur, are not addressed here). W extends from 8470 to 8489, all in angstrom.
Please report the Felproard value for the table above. 8471.74 angstrom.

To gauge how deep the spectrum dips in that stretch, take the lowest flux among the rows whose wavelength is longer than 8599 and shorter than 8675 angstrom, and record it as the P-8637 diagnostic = 2.026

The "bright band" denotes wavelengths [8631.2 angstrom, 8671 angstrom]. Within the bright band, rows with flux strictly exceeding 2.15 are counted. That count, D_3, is 9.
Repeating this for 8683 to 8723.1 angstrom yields 2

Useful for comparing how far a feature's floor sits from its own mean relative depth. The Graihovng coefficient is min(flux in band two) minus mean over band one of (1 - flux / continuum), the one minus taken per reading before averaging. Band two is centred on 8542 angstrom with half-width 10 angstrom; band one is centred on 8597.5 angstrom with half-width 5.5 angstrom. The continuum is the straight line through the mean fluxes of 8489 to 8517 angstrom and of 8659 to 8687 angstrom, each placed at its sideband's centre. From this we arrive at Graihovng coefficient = 2.15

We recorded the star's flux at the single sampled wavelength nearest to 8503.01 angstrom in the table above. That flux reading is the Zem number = 1.873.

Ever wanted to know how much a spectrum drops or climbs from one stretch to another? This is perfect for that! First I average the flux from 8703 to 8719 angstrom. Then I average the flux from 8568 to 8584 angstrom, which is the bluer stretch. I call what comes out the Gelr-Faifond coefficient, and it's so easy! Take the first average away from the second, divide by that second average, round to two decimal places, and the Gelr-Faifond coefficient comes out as -0.02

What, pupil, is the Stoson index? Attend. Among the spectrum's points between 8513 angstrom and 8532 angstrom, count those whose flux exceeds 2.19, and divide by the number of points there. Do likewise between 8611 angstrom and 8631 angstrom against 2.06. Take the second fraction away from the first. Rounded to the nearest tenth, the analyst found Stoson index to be -1.0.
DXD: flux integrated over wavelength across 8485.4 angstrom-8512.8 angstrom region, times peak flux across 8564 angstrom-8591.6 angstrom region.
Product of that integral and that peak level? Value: 120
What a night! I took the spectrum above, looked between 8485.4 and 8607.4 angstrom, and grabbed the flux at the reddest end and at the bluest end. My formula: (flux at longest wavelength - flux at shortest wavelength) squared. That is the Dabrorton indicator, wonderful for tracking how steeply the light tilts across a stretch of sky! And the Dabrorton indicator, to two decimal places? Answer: 0.00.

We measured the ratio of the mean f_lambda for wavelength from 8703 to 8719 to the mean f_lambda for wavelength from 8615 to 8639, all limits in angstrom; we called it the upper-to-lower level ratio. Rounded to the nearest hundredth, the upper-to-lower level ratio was 0.91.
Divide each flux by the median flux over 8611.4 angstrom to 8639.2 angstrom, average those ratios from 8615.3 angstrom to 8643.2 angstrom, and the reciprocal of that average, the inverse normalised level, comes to 0.91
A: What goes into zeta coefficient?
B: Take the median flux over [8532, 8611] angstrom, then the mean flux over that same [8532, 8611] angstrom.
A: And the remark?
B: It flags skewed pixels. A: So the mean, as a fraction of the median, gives 1.00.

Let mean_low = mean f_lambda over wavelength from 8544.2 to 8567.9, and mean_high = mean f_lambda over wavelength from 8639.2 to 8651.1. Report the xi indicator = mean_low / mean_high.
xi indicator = 0.87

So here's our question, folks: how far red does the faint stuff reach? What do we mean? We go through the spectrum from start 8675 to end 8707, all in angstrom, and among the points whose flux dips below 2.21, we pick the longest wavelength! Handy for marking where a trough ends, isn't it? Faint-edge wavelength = 8705.07 angstrom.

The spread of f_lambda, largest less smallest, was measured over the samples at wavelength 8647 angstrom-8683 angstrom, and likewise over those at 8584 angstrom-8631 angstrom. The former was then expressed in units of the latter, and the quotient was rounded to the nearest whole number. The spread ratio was 3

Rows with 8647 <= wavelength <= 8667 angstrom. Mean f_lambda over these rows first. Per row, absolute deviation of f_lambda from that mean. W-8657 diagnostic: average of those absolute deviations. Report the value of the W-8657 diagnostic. 0.42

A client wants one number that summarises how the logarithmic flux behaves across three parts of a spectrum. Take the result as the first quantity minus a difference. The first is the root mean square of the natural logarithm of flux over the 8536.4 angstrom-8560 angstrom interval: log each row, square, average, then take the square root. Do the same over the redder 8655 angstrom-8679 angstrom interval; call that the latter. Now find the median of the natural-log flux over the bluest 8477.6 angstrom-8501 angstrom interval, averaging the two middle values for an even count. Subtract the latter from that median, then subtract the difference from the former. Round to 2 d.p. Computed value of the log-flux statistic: 0.99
